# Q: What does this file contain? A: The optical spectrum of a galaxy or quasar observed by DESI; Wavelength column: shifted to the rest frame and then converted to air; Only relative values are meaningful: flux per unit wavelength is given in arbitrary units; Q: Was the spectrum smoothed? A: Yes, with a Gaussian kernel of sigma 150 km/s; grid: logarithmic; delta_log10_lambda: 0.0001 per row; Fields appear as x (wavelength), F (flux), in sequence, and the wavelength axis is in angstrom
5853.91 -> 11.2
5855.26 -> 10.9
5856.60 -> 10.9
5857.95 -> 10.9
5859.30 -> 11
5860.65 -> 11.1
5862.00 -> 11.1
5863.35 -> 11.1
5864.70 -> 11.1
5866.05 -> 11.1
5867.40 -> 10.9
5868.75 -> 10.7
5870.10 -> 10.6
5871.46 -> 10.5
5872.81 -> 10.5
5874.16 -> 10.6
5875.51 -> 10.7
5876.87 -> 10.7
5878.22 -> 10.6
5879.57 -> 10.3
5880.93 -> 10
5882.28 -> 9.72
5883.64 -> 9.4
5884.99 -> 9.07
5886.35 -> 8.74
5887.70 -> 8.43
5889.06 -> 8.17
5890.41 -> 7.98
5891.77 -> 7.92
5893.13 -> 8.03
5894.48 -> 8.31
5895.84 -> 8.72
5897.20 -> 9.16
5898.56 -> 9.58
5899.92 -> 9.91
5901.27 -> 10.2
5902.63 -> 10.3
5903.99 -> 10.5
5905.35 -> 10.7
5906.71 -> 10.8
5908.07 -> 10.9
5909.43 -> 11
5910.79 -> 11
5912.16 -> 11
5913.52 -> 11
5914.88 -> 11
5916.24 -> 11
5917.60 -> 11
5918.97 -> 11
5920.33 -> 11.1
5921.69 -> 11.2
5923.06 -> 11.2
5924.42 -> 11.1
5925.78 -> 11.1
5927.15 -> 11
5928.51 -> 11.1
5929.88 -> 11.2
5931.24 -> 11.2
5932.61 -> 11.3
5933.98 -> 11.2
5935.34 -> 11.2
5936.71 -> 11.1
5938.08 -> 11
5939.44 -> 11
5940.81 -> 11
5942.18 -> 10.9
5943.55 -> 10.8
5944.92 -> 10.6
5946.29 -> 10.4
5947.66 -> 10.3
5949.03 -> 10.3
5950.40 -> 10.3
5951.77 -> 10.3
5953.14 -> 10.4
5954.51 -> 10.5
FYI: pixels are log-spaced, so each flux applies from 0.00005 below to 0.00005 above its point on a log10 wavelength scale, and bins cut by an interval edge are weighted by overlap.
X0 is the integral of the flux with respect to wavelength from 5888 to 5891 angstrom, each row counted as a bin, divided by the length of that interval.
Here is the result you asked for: 8.1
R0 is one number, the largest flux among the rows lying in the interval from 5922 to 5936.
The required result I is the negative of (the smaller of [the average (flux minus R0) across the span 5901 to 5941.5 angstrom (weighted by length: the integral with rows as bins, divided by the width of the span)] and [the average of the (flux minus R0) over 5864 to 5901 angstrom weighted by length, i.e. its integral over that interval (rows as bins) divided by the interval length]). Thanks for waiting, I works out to 1.6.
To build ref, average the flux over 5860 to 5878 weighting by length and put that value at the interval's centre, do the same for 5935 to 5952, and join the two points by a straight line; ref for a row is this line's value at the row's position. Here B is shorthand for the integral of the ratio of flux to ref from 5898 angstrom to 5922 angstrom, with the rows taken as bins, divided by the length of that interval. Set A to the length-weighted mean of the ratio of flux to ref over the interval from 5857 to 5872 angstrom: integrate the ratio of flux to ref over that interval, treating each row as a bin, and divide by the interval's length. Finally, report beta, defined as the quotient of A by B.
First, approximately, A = 1.01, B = 1.00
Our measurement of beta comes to 1.01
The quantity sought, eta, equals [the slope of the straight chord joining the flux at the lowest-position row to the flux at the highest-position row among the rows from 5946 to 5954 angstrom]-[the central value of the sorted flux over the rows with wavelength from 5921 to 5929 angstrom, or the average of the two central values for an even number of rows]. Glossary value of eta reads -11.1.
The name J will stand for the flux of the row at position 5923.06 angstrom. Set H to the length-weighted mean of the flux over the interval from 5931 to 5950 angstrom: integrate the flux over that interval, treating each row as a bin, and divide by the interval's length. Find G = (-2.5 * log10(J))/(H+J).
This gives -0.119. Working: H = 10.9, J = 11.2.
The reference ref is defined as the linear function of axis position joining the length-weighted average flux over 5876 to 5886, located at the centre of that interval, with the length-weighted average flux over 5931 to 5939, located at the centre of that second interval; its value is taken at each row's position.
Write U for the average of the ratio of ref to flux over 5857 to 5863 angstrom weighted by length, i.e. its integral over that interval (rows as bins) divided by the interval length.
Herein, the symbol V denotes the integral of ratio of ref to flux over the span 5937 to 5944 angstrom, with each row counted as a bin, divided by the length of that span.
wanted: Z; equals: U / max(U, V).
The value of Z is 0.83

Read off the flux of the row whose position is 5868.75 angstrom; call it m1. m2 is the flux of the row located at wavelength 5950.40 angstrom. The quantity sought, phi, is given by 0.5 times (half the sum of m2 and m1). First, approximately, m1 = 10.7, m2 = 10.3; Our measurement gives 5.25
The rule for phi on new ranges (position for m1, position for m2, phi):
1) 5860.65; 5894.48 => 4.85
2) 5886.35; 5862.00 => 4.96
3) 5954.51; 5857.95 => 5.35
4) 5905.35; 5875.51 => 5.35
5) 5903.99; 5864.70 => 5.40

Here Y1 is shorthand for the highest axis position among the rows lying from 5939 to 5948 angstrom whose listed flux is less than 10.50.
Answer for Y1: 5947.66 angstrom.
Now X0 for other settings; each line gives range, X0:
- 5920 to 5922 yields 11.2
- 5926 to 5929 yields 11.1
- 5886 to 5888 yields 8.6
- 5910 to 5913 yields 11.0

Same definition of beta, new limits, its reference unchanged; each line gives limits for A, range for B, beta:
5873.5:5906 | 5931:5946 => 0.86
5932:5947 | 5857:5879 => 1.02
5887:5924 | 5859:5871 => 0.92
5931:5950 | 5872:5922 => 1.09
